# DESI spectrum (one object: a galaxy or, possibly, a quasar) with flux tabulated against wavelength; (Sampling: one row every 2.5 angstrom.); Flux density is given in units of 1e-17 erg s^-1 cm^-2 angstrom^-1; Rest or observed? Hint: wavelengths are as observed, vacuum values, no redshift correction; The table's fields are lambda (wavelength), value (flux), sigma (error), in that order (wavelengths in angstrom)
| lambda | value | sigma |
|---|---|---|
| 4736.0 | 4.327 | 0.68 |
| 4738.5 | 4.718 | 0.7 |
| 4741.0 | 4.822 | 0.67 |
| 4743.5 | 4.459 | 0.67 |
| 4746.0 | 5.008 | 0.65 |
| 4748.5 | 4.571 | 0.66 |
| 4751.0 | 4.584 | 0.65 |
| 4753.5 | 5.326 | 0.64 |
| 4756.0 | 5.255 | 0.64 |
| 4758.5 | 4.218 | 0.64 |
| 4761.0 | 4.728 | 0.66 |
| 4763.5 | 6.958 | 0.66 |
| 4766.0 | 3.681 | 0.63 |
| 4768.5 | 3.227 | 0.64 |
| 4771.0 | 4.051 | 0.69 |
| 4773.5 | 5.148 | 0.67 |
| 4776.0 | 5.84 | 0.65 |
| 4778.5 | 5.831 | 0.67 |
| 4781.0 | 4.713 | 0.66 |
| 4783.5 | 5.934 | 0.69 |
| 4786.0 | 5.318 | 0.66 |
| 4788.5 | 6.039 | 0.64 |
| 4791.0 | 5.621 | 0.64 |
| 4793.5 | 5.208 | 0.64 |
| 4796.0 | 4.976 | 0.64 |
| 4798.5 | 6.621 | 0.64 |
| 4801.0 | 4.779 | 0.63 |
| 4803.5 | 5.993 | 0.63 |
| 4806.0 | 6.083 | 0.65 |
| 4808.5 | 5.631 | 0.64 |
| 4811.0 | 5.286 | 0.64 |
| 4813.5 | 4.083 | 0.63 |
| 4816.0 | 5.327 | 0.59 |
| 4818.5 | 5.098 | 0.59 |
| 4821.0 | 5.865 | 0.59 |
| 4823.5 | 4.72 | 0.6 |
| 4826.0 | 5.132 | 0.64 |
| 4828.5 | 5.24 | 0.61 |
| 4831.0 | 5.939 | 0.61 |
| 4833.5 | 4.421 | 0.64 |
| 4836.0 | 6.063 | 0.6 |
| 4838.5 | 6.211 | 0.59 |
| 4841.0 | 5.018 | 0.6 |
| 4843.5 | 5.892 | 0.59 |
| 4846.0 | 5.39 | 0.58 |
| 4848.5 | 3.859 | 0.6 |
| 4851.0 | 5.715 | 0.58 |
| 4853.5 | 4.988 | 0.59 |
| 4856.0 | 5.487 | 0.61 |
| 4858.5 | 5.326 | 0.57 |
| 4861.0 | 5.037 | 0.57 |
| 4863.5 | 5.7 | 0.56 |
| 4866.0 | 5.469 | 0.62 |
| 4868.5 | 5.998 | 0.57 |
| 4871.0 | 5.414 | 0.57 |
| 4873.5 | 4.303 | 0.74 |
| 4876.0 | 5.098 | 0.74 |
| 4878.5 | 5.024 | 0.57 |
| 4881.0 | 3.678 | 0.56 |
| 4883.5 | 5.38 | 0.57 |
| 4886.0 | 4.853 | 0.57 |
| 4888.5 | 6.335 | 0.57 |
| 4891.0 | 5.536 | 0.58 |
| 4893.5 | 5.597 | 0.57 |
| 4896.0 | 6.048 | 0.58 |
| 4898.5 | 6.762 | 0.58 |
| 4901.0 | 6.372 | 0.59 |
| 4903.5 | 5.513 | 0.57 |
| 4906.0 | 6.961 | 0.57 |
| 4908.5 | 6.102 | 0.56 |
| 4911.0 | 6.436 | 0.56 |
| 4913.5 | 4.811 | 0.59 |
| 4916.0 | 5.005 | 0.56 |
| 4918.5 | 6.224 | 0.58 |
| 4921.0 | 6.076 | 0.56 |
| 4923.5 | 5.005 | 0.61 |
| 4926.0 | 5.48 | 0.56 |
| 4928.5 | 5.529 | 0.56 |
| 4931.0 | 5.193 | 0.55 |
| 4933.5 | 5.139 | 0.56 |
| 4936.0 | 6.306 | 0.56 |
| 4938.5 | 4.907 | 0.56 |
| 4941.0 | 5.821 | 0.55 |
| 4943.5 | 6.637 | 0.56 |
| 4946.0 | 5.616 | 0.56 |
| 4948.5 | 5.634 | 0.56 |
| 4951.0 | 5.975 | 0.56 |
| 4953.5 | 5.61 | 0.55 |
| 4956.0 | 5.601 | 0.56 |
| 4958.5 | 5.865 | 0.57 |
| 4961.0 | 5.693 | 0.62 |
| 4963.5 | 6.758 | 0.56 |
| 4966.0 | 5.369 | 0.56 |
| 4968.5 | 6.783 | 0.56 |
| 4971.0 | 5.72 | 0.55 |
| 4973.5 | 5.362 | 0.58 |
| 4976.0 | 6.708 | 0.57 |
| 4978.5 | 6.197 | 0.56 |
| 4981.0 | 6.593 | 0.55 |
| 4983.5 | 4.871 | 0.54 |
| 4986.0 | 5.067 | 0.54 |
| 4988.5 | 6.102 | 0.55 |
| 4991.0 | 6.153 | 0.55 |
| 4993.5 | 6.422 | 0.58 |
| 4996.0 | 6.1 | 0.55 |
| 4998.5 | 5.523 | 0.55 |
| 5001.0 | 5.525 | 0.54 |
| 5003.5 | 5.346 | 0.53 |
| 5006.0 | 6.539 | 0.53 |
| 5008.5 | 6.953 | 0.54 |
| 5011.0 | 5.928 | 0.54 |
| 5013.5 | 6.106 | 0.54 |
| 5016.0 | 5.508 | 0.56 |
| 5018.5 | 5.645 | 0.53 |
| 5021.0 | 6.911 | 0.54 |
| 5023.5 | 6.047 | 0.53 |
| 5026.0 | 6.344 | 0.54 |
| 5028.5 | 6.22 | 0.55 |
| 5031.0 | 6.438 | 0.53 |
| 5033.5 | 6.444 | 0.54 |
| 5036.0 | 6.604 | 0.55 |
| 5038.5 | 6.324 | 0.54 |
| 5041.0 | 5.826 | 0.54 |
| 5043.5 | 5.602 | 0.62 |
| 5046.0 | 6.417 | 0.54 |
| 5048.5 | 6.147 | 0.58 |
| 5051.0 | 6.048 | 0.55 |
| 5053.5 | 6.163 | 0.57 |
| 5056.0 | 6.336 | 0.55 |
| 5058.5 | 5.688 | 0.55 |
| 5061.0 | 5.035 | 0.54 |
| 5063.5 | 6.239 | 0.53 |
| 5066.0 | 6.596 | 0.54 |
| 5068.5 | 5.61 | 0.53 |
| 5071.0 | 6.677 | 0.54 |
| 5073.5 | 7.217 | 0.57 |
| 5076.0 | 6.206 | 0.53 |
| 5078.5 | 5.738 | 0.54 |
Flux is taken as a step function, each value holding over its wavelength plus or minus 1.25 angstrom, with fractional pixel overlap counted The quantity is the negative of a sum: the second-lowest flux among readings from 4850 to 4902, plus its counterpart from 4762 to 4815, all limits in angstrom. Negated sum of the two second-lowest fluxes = -8.0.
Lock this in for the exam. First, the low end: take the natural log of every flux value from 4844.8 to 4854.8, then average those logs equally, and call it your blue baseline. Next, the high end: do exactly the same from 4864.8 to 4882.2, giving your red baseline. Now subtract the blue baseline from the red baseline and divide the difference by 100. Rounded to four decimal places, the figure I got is 0.0000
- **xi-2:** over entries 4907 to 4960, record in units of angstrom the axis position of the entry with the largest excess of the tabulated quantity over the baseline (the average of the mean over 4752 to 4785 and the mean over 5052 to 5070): 4943.5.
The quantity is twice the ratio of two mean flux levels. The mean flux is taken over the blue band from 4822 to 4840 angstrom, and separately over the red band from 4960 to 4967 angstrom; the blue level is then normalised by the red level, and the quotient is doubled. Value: 1.81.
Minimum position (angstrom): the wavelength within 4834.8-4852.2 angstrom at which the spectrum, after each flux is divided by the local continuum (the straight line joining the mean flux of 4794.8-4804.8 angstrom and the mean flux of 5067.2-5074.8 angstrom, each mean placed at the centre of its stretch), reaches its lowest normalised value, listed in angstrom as 4848.5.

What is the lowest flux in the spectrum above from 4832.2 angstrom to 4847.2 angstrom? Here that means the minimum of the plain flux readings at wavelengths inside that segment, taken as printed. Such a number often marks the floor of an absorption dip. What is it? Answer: 4.421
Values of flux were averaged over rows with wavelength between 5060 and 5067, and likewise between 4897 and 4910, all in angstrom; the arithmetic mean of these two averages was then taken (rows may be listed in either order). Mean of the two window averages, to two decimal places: 6.15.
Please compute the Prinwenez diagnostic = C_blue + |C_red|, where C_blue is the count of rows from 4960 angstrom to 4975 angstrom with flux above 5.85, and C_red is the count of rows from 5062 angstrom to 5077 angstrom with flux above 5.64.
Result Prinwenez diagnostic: 7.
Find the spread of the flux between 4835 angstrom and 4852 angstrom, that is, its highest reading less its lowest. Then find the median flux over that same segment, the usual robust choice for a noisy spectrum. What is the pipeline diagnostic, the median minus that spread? 3.4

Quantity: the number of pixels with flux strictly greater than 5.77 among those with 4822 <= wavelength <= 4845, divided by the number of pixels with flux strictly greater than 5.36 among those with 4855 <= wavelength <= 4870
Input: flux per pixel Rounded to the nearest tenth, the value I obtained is 1.0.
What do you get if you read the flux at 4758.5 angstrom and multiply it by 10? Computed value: 42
